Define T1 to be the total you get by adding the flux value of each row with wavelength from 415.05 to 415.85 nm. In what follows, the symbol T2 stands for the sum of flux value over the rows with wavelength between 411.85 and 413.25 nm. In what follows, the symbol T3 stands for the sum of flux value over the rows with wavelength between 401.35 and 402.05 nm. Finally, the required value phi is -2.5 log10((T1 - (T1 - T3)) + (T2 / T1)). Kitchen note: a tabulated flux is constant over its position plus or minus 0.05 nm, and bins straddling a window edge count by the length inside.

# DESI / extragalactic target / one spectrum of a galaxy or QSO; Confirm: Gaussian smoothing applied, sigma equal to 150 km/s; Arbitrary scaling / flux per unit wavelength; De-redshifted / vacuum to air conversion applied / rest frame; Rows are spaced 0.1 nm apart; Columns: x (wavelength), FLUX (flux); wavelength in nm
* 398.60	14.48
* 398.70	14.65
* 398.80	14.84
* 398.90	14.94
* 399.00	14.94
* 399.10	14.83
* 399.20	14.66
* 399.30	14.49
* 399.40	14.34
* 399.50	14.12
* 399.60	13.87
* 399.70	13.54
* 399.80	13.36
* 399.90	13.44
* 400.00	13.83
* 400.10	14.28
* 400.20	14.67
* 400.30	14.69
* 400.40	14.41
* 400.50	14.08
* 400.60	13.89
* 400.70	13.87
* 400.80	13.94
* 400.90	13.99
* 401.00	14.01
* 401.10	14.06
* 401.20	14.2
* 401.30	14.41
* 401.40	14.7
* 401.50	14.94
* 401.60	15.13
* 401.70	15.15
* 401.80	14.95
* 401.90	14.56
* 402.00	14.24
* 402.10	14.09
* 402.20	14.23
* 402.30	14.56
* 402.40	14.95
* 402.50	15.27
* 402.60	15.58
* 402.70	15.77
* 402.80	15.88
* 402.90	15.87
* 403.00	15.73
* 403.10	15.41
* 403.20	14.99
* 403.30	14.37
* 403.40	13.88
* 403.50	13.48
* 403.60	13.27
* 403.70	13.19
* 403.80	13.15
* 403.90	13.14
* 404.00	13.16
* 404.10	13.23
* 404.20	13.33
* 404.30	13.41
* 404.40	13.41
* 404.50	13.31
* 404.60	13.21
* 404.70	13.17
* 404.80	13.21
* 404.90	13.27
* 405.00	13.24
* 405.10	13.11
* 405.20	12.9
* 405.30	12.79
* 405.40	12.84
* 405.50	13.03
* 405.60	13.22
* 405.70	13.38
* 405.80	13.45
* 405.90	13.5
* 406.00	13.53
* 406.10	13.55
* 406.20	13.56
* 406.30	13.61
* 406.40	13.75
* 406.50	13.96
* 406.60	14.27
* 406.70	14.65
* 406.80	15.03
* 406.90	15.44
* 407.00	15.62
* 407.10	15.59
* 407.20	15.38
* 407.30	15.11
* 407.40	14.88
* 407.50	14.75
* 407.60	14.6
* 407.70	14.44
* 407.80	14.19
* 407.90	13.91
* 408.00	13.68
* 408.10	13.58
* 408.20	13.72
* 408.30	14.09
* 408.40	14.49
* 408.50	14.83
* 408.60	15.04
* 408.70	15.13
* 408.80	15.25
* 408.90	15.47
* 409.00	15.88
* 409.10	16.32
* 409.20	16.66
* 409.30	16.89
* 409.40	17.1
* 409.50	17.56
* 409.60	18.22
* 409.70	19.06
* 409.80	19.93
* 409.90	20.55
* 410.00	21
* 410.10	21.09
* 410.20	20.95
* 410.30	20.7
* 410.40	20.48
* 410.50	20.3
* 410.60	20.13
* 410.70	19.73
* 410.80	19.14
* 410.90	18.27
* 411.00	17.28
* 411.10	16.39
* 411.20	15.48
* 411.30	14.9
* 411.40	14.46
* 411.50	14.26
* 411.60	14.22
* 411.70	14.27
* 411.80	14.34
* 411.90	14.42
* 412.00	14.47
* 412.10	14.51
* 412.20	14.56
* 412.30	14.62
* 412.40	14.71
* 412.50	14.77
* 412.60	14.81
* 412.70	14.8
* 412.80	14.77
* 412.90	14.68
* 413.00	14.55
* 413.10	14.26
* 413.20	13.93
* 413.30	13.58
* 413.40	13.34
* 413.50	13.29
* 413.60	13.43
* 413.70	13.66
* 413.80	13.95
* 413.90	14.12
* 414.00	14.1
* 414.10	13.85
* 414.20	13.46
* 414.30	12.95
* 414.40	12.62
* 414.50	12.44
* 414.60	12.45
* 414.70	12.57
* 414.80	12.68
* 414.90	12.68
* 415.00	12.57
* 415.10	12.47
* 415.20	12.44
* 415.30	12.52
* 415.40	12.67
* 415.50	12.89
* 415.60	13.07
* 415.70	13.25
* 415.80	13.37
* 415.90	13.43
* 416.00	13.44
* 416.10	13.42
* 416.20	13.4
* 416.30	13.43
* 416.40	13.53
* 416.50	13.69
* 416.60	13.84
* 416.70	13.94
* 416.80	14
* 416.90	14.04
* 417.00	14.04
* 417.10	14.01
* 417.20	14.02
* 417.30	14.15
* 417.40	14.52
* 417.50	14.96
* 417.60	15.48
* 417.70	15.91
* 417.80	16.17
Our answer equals -5.1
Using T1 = 103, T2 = 204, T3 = 104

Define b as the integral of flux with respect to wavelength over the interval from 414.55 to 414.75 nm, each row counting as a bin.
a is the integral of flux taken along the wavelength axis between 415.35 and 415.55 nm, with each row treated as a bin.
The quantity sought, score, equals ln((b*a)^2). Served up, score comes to 3.71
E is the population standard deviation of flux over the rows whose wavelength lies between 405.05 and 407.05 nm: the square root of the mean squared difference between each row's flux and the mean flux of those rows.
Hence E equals 0.8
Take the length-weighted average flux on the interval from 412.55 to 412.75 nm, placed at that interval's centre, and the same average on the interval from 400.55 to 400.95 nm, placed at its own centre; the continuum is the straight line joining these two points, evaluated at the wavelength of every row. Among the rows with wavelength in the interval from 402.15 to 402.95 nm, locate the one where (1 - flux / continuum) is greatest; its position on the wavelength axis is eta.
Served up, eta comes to 402.20 nm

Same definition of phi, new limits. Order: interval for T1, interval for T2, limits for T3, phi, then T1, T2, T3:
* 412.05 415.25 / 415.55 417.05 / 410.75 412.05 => -5.8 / 438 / 204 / 202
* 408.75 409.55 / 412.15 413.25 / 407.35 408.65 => -5.7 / 131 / 160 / 186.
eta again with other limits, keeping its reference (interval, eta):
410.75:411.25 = 411.20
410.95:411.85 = 411.60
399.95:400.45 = 400.00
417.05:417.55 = 417.10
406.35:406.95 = 406.40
